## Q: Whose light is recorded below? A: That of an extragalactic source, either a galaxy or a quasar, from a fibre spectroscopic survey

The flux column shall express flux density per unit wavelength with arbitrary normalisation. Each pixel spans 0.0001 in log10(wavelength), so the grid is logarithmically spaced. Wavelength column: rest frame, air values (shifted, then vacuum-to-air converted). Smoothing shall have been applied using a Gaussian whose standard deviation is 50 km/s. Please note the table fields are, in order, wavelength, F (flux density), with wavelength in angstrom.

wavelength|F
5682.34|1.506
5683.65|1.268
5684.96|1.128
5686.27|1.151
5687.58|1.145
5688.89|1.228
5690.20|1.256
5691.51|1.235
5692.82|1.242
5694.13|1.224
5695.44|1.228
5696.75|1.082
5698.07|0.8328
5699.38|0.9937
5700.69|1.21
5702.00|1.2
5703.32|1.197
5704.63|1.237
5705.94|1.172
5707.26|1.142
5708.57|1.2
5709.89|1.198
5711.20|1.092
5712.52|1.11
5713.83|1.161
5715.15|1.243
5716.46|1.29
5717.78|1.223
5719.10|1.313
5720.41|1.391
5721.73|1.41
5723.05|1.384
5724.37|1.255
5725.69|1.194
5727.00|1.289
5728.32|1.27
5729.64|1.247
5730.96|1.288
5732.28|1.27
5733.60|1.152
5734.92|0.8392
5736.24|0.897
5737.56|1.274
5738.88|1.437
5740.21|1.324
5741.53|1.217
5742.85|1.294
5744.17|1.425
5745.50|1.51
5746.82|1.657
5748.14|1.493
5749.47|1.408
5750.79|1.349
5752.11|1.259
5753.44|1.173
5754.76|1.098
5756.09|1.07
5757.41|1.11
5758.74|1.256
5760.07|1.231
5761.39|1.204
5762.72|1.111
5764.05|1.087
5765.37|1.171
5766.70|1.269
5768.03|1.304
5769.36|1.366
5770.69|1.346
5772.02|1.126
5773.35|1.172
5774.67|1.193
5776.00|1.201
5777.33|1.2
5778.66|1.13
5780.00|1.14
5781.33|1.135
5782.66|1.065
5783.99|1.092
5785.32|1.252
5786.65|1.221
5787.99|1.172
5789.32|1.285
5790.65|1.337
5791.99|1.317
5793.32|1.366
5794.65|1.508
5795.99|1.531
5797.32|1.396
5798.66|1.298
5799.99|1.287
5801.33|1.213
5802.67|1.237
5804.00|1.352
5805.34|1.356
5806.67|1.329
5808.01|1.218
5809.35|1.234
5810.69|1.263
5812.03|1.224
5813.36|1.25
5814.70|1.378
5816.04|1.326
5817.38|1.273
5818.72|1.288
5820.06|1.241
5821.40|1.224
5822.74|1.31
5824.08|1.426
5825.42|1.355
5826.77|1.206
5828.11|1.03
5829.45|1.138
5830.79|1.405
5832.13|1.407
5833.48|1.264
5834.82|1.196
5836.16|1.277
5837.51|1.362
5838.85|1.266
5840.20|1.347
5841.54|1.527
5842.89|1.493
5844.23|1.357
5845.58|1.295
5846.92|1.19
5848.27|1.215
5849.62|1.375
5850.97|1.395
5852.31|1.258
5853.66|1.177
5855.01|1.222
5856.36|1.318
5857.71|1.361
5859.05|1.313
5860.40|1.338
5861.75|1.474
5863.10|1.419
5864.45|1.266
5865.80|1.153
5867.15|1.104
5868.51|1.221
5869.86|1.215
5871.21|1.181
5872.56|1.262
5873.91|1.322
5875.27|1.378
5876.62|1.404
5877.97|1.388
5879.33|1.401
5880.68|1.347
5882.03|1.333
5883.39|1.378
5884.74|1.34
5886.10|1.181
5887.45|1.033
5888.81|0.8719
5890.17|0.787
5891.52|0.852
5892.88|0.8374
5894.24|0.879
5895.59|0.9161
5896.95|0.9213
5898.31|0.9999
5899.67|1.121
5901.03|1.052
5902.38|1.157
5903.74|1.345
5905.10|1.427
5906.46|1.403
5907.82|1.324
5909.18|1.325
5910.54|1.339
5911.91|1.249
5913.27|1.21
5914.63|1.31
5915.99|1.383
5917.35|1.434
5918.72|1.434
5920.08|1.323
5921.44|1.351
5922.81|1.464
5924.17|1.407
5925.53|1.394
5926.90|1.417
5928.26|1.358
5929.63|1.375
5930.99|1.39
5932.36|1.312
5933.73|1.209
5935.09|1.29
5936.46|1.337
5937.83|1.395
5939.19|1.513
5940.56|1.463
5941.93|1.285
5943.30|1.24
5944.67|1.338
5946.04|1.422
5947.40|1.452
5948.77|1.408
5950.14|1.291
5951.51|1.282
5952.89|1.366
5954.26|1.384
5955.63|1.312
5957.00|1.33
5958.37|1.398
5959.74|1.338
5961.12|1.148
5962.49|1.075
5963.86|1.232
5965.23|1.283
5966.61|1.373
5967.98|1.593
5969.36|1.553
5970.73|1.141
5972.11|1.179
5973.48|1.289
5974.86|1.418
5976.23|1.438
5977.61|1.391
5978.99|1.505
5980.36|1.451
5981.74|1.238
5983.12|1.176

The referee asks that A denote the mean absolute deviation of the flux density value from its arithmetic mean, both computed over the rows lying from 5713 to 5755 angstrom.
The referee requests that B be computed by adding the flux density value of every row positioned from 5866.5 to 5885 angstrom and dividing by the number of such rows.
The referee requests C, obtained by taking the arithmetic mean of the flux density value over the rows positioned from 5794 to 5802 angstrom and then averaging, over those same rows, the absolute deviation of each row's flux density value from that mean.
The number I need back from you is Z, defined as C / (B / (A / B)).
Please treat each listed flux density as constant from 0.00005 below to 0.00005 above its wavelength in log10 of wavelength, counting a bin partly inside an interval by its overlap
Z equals 0.0068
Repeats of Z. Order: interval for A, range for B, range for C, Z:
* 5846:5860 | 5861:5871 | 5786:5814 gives 0.0031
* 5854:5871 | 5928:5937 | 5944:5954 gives 0.0026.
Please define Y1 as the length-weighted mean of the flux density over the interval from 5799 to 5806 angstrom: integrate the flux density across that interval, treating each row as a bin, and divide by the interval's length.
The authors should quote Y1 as 1.29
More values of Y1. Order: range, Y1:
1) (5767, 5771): 1.33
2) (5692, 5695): 1.23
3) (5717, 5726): 1.31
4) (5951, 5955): 1.34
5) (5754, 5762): 1.16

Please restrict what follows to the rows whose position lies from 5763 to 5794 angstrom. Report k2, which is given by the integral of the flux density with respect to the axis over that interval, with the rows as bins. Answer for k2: 37.6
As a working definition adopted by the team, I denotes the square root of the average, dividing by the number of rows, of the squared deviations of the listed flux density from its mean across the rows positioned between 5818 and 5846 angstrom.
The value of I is 0.11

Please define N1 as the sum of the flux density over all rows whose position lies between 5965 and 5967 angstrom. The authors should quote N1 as 3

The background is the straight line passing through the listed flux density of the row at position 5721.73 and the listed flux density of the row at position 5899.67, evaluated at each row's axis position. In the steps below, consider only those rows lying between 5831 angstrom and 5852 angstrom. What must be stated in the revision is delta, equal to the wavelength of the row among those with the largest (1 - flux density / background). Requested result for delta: 5834.82 angstrom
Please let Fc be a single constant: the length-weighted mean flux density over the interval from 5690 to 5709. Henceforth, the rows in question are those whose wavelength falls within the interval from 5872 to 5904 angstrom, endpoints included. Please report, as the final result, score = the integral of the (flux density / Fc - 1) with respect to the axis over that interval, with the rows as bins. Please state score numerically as -0.5 angstrom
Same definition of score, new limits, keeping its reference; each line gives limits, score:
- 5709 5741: 1.9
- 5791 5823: 4.1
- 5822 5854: 3.9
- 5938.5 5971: 5.2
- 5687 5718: 0.3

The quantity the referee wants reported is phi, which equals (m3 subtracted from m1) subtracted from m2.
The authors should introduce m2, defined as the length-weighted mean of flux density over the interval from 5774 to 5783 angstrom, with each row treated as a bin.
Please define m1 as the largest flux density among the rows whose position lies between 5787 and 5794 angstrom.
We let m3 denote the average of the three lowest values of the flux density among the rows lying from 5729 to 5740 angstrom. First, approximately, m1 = 1.366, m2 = 1.16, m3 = 0.96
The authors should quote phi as 0.75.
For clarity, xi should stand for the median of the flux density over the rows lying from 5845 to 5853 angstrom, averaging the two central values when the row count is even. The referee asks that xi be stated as 1.28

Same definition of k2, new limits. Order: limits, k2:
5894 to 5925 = 39.0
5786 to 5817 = 40.6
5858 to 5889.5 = 40.2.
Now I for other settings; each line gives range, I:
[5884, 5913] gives 0.21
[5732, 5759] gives 0.19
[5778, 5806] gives 0.12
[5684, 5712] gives 0.10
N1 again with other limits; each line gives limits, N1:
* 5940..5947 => 7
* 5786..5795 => 9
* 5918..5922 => 4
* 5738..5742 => 4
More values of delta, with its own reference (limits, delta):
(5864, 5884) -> 5867.15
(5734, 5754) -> 5734.92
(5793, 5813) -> 5801.33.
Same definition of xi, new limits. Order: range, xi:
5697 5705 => 1.20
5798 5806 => 1.29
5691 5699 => 1.23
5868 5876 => 1.24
